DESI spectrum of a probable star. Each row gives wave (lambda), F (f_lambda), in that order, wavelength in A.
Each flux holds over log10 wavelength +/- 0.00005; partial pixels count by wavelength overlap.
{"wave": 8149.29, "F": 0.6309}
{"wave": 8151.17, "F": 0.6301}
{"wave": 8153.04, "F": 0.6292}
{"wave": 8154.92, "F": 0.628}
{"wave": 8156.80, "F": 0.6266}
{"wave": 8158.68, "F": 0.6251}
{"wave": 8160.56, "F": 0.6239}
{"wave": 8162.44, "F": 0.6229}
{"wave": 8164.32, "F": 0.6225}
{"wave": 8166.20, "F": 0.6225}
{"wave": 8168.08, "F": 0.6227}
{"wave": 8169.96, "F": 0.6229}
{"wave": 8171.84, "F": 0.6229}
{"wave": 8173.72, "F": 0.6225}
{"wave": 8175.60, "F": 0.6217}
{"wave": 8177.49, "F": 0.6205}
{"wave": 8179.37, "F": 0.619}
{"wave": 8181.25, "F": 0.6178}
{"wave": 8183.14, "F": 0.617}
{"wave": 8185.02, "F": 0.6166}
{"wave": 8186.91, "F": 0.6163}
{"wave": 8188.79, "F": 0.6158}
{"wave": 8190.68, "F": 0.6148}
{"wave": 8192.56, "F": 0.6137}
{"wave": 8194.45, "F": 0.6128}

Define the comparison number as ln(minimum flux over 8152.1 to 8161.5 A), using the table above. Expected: -0.4718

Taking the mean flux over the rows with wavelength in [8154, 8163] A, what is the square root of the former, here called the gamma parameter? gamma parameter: 0.791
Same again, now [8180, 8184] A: 0.786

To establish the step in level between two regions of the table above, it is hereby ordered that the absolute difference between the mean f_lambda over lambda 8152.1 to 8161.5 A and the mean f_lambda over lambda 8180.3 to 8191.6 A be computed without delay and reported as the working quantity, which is 0.010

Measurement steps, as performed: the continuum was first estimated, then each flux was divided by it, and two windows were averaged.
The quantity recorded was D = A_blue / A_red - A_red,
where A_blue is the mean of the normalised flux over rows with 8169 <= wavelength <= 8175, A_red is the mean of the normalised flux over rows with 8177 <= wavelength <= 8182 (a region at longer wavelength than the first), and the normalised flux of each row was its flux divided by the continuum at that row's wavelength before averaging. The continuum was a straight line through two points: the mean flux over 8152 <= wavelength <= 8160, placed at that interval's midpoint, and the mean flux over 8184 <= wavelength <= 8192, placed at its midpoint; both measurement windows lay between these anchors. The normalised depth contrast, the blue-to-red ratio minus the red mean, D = 0.001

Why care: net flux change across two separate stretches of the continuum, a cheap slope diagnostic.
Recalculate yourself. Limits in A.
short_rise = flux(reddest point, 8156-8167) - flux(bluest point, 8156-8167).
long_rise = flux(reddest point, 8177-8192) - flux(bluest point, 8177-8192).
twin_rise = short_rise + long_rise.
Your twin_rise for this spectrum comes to -0.010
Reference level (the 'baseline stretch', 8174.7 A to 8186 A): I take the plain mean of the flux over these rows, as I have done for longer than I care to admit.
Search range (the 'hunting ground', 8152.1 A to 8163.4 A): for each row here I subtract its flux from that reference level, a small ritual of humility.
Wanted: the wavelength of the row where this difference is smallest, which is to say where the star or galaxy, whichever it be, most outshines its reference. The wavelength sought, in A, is 8153.04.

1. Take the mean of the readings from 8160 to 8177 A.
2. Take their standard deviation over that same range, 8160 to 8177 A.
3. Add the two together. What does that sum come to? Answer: 0.623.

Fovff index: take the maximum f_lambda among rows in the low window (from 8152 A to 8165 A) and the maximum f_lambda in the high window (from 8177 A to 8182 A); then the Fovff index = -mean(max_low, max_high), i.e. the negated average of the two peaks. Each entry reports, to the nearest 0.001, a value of -0.625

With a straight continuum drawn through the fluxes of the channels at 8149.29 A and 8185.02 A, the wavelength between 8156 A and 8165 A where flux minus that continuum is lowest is 8162.44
